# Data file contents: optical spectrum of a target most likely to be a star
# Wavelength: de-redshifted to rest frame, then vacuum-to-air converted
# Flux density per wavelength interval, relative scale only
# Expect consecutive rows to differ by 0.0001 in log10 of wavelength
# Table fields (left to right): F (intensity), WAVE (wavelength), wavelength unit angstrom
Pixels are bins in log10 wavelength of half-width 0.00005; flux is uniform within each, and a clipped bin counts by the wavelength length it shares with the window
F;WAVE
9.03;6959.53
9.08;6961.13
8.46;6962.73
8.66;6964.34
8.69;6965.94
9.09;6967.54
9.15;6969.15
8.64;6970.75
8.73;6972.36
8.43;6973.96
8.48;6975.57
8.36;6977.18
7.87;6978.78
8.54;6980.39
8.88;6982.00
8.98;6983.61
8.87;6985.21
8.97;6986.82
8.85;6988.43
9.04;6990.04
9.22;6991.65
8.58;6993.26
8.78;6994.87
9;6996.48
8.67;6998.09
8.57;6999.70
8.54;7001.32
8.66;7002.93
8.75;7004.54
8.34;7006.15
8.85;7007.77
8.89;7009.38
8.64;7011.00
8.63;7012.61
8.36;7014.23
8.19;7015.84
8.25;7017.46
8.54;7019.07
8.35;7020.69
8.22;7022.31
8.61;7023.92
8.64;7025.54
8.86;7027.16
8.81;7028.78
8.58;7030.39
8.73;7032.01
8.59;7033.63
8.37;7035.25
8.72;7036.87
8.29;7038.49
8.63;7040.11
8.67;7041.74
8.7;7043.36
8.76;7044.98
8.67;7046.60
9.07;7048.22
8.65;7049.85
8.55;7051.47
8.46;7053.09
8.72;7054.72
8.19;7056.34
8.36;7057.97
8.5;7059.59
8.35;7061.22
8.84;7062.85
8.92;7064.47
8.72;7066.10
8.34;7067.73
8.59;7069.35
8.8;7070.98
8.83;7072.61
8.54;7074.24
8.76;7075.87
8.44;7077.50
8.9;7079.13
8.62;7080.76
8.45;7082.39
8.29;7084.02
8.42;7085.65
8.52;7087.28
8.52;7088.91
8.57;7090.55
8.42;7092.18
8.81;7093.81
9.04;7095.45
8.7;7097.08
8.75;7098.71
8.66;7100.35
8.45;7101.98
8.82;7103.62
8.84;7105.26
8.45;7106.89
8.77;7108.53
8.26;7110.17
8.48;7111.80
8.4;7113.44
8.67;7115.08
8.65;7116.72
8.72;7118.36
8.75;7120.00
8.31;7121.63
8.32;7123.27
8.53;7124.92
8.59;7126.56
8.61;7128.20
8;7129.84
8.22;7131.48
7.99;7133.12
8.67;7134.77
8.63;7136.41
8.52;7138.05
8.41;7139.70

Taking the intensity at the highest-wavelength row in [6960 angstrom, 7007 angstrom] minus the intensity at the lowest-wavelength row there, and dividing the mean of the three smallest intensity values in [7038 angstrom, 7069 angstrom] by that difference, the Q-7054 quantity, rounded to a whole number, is -11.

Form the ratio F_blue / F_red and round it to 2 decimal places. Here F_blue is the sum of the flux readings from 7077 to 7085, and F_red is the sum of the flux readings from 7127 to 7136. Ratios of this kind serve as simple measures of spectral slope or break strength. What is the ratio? 1.03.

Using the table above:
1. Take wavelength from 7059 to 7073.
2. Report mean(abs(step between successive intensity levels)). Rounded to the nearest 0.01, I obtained 0.22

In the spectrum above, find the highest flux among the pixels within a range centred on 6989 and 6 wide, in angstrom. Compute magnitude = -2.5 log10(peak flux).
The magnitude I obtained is -2.41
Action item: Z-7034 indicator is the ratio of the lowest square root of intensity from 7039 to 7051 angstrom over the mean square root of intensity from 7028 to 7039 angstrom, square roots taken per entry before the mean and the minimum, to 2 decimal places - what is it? 1.00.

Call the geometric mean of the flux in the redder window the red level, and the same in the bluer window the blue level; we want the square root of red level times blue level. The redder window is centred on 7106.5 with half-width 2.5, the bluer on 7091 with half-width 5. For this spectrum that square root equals 8.66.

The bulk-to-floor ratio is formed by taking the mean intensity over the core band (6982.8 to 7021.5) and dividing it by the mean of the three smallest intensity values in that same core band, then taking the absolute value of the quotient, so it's 1.05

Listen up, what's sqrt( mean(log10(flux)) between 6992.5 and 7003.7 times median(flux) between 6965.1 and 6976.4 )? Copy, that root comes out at 2.86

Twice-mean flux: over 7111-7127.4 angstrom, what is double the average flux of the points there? 17.1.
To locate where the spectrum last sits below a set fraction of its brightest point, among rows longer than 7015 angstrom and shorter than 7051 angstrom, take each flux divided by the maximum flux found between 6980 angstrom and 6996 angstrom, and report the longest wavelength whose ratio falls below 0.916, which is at 7038.49 angstrom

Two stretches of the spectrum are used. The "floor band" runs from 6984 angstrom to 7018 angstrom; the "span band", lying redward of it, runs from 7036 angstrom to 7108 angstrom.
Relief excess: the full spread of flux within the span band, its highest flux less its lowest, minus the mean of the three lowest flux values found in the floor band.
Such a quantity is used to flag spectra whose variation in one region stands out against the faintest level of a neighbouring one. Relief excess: -7.38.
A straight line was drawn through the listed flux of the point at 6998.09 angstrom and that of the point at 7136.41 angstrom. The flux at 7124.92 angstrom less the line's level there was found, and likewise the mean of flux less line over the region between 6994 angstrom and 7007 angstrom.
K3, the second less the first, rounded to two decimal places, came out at 0.10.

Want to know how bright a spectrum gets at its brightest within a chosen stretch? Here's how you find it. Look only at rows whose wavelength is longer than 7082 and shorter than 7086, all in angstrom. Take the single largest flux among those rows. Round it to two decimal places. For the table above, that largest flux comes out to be 8.45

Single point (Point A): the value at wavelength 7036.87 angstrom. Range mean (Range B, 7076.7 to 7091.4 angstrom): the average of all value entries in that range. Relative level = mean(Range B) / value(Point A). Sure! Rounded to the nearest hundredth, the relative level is 0.98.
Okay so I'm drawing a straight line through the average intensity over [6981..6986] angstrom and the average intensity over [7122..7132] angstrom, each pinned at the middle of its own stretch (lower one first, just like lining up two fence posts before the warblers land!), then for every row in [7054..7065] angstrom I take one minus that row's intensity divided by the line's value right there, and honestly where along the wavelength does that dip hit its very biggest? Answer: 7056.34 angstrom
